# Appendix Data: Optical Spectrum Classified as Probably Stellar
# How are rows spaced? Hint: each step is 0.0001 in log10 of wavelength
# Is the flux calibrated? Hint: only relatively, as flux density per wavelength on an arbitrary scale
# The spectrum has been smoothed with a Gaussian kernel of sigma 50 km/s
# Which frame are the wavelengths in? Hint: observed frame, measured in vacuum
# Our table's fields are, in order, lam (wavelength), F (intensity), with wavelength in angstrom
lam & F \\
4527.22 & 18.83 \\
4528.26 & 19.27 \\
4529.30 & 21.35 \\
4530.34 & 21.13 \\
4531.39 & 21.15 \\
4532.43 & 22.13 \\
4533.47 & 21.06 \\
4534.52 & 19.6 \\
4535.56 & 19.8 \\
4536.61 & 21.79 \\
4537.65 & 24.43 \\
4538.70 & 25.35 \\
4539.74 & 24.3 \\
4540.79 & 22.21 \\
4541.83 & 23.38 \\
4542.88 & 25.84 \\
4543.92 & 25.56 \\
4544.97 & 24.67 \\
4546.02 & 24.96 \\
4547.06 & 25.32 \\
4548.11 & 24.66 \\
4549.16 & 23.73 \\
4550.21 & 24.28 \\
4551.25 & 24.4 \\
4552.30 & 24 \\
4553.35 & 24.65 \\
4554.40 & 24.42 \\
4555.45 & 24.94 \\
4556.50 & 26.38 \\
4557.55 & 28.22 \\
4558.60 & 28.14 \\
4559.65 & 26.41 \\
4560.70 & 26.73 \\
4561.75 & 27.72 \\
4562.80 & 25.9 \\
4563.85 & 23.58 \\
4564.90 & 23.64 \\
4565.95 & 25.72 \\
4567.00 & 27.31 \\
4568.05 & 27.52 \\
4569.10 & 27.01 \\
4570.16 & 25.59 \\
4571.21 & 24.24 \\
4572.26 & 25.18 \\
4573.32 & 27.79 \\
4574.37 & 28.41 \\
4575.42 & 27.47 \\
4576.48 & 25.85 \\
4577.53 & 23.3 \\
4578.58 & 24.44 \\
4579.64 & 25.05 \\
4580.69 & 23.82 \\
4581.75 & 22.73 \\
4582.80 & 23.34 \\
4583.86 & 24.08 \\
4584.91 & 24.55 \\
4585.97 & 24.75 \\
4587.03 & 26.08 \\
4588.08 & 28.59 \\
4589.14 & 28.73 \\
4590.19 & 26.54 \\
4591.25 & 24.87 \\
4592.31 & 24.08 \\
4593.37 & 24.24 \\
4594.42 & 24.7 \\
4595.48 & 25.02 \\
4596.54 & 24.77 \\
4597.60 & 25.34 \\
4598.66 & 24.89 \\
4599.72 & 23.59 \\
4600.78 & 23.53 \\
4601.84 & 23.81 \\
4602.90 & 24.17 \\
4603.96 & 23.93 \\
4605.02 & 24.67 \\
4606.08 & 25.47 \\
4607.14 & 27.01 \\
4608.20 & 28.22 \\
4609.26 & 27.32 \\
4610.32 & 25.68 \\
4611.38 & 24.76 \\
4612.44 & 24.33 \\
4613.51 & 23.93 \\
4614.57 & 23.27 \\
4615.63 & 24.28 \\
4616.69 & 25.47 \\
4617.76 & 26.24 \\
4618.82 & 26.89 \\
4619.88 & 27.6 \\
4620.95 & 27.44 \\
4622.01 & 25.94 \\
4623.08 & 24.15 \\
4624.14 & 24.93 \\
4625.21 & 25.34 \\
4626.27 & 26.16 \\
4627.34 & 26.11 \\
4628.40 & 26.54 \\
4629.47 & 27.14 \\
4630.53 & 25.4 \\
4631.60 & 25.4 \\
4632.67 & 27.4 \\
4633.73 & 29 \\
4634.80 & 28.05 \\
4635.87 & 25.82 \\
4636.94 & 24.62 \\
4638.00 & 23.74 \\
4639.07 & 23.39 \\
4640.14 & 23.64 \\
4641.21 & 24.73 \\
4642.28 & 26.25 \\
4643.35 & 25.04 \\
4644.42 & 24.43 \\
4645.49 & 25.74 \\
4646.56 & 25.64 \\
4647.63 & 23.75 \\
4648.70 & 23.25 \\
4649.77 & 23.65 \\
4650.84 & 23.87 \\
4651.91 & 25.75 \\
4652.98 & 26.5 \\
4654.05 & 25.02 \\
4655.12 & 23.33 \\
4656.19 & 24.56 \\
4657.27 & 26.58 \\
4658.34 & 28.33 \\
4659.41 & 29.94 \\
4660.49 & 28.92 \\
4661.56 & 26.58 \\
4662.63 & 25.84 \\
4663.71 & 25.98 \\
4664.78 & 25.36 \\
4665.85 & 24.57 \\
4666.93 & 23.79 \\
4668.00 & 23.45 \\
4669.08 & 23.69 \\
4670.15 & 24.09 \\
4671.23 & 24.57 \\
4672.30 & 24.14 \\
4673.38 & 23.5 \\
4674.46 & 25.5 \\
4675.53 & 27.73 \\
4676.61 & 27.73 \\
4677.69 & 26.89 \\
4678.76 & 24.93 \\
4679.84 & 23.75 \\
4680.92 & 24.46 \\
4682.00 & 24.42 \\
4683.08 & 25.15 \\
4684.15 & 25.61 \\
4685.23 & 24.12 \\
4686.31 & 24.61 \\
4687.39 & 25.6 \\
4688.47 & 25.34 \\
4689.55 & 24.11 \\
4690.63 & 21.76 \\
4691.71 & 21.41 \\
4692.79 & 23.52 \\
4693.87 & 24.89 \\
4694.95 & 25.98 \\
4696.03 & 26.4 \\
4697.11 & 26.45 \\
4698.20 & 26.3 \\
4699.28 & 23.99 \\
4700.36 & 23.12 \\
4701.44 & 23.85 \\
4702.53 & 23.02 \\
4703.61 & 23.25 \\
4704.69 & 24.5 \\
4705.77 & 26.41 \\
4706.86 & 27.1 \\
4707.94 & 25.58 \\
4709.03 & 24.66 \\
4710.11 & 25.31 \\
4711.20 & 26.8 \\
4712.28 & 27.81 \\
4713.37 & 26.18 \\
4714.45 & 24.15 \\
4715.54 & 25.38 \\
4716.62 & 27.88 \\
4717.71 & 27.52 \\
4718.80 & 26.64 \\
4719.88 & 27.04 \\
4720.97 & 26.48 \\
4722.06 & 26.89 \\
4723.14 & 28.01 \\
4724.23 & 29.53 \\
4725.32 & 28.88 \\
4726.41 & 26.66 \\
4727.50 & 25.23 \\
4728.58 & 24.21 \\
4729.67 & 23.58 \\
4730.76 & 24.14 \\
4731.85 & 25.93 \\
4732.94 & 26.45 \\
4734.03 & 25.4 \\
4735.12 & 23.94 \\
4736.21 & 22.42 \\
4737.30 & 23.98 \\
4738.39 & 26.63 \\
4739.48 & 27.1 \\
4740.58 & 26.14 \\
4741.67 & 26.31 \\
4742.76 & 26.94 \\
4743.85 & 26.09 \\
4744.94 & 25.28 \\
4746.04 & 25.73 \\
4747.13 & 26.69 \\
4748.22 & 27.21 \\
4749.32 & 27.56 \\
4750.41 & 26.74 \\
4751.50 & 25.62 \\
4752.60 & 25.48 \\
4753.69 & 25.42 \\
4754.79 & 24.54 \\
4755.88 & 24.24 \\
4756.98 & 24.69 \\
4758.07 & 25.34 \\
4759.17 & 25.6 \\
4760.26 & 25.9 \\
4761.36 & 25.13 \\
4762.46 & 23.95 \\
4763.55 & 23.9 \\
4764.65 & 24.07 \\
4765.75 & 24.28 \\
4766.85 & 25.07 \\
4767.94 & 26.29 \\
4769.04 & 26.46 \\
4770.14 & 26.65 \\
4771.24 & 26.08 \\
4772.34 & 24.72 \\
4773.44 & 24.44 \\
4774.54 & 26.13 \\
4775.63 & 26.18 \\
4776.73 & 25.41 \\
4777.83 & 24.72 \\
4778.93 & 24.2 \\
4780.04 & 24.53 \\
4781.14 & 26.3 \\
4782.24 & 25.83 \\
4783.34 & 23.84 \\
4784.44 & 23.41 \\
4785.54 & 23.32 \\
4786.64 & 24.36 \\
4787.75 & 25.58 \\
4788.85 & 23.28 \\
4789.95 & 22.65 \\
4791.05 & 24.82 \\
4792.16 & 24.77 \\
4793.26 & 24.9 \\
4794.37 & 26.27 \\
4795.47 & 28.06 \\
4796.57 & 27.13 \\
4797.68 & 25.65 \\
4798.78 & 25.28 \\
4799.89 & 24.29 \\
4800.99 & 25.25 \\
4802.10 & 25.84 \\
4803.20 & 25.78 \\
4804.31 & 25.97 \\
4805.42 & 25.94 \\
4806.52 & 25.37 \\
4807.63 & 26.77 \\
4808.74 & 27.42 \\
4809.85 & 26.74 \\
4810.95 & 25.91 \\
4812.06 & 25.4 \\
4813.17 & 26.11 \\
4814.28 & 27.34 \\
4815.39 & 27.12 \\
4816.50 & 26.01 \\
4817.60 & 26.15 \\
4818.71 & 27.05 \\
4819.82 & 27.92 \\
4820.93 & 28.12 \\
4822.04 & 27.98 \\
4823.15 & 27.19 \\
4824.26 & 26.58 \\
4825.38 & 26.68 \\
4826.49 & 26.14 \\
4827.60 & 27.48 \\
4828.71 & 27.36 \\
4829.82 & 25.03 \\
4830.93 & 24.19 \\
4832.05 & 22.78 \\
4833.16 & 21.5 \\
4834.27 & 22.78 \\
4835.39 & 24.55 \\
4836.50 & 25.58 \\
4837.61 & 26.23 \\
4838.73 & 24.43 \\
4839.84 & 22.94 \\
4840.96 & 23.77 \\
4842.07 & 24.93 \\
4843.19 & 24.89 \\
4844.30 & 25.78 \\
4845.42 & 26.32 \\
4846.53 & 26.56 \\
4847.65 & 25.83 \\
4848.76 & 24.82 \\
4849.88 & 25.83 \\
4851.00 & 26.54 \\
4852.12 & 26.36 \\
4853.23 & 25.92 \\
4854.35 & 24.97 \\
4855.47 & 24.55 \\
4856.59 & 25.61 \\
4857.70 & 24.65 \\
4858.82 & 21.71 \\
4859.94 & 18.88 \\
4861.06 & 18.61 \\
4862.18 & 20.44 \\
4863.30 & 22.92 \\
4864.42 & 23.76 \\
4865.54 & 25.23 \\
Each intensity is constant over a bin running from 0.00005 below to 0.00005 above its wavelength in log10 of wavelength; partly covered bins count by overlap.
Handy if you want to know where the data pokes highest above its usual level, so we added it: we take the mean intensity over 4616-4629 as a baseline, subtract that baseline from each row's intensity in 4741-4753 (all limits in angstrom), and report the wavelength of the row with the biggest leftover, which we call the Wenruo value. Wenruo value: 4749.32 angstrom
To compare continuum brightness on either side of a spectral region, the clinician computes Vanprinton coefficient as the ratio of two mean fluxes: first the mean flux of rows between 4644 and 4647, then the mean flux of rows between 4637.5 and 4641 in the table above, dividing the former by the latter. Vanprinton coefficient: 1.07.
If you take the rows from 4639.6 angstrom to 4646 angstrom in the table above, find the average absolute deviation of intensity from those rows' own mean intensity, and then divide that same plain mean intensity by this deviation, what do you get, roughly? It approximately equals 35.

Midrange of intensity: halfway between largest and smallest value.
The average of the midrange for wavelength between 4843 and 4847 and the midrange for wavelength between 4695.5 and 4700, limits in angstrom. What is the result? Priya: 25.5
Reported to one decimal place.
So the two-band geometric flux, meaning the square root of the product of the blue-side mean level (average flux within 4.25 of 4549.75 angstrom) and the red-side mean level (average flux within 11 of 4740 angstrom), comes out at 25.1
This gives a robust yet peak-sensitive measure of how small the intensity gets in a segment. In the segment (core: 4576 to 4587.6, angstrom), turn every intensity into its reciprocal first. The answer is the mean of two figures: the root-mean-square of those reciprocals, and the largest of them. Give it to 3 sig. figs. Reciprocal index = 0.0426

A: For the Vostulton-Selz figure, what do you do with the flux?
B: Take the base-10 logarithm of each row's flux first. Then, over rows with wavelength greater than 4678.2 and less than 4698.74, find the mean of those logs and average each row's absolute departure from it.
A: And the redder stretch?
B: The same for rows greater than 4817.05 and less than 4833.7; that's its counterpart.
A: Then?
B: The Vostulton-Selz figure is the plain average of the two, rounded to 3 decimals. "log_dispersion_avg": 0.022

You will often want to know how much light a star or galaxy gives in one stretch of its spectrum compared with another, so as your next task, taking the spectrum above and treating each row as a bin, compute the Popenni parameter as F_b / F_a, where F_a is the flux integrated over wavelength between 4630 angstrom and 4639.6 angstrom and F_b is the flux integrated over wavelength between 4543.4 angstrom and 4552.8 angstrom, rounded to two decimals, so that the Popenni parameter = 0.93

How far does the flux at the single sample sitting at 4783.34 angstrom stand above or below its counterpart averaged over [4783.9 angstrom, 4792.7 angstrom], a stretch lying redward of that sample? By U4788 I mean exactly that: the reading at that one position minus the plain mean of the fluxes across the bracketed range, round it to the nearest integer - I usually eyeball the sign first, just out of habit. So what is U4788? 0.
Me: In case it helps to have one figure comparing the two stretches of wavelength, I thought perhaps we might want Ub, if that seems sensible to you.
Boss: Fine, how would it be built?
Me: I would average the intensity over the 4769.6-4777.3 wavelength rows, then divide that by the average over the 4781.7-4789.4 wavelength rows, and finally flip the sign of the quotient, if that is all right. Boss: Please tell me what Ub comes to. -1.06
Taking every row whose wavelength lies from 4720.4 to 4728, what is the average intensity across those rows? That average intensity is 27.4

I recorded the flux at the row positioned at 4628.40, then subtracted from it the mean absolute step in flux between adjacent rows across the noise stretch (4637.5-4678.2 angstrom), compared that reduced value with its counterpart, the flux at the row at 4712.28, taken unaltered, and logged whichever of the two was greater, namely 27.8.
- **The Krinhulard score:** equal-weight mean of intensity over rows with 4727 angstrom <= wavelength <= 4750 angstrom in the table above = 25.6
